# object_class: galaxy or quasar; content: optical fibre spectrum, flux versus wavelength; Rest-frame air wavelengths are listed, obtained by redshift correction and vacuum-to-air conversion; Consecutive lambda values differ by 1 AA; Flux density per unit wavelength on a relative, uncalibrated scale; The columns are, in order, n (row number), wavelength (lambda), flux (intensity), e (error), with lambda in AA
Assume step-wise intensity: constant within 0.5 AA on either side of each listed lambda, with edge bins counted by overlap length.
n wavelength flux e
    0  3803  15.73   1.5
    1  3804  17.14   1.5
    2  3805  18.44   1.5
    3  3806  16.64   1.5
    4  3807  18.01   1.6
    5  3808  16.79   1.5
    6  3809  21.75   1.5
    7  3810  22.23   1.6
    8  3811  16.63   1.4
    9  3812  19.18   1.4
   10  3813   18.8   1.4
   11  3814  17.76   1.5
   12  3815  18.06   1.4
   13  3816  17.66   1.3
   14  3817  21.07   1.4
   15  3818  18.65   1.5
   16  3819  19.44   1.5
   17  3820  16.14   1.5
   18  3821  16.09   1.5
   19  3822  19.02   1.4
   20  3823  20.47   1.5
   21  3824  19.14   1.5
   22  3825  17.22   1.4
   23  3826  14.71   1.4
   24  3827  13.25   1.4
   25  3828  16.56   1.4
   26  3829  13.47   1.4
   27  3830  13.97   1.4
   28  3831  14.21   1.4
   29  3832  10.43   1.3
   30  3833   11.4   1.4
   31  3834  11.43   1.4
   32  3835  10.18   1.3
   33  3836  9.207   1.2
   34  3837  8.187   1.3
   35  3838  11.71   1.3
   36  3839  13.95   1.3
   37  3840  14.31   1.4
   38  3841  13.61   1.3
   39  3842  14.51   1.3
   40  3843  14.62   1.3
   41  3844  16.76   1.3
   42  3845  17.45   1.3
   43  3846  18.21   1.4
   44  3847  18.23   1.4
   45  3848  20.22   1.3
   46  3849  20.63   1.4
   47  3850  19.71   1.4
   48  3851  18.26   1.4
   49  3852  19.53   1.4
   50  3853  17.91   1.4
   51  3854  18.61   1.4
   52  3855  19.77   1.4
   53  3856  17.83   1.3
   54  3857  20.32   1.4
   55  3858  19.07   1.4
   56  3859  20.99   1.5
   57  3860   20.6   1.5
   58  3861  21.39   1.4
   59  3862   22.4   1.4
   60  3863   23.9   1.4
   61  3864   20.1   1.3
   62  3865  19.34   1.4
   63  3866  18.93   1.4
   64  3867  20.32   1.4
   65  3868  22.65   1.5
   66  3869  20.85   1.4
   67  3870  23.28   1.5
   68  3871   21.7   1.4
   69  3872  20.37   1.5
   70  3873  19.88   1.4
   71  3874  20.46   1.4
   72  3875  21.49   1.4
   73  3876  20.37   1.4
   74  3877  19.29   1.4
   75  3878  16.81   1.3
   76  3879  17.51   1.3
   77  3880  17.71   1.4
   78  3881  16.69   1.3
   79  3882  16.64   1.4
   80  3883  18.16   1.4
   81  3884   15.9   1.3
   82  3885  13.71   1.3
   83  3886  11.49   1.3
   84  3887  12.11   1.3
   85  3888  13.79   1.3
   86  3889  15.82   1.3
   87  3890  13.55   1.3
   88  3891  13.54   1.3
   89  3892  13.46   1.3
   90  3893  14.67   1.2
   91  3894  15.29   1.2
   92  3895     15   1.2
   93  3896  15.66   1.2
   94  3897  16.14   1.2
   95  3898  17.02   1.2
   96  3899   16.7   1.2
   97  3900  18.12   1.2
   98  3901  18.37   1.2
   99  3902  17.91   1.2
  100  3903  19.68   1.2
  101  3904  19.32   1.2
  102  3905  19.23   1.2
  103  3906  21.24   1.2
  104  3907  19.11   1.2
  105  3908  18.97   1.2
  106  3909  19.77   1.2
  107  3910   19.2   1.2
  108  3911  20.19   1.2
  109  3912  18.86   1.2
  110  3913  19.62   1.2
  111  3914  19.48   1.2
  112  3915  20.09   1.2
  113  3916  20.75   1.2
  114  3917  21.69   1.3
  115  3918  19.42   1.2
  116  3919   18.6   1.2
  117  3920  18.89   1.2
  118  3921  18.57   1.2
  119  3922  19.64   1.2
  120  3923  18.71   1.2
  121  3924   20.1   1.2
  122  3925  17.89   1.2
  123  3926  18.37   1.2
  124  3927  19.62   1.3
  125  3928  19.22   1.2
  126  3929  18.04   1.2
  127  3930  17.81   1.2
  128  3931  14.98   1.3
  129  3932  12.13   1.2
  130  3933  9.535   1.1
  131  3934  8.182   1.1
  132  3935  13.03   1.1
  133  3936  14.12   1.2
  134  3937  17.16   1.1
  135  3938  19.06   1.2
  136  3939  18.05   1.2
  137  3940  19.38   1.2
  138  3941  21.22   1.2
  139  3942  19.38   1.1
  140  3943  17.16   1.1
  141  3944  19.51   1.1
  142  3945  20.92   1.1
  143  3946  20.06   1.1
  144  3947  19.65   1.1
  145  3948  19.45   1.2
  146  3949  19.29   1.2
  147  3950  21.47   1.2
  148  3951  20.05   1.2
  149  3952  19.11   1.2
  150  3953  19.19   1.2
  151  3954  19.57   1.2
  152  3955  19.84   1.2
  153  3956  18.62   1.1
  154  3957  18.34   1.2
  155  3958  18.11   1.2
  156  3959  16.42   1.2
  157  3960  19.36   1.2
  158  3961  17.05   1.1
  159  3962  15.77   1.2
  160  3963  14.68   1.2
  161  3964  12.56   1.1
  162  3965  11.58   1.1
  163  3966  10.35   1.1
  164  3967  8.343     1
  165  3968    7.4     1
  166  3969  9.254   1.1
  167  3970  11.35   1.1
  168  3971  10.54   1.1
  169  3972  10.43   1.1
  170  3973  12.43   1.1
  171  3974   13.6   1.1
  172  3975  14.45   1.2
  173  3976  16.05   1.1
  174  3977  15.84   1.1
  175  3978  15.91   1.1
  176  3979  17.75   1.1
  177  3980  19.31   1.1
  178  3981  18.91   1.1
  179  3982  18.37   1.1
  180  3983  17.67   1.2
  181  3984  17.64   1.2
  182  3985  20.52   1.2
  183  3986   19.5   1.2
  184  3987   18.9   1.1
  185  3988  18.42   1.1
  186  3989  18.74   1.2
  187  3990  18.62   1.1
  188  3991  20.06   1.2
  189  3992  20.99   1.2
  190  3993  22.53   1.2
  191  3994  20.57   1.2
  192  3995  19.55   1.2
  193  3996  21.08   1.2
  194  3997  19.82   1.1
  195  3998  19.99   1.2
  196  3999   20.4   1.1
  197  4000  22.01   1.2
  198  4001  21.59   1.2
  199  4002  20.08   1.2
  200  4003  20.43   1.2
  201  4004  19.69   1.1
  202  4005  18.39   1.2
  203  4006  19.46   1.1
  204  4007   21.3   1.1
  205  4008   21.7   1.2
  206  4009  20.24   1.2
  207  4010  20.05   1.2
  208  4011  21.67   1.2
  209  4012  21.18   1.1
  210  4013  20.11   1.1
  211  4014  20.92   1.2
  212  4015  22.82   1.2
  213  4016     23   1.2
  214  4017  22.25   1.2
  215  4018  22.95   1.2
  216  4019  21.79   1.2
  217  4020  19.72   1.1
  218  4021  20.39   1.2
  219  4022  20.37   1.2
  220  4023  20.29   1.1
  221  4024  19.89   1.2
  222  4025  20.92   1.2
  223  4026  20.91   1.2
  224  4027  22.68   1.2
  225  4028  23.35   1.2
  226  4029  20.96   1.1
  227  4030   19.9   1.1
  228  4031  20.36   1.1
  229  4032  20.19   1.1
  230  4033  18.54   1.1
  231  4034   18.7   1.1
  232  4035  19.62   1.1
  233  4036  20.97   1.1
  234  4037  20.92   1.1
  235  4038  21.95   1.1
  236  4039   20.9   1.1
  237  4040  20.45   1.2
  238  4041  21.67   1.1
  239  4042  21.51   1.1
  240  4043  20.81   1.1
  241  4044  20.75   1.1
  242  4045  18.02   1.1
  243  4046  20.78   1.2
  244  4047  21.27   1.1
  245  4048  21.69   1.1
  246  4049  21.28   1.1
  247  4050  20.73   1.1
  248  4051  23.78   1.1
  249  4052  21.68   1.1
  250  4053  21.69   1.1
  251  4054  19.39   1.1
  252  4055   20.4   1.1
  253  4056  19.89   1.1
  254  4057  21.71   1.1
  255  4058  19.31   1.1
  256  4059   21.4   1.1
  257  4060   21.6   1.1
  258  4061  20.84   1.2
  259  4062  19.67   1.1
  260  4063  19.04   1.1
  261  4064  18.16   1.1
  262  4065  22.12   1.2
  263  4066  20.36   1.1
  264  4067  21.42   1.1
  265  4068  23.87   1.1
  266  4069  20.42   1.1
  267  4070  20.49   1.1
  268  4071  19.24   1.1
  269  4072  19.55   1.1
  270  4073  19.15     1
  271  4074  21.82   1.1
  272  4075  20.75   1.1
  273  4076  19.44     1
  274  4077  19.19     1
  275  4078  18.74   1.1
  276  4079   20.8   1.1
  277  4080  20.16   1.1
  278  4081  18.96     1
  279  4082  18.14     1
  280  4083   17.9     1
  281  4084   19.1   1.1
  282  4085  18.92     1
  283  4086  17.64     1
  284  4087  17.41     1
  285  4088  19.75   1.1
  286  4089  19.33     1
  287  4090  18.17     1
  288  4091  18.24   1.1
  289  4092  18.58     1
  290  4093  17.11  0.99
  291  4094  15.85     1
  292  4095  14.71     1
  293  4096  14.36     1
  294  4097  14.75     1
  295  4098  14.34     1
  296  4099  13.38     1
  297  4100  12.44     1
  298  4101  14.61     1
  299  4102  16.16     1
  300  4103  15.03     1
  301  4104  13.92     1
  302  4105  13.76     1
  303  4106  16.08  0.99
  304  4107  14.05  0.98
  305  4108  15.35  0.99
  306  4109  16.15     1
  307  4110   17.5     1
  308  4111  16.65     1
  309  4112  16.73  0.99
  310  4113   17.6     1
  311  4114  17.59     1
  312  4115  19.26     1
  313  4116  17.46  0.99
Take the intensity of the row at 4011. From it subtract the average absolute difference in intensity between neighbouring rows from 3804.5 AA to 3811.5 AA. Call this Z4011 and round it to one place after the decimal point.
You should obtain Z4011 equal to 19.1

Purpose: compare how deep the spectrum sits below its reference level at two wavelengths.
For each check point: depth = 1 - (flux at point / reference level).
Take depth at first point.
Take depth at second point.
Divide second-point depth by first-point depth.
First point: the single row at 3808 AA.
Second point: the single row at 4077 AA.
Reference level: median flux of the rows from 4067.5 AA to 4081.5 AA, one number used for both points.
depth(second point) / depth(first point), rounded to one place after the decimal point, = 0.2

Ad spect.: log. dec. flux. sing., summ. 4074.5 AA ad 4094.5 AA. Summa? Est 25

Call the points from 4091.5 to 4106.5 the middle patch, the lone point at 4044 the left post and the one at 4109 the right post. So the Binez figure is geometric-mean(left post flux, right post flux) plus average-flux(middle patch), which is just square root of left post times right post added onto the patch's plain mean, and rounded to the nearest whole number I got 33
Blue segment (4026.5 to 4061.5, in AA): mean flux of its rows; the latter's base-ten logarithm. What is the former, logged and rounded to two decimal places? 1.32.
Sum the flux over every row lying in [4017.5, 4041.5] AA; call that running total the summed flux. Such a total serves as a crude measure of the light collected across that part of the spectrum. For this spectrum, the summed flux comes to 498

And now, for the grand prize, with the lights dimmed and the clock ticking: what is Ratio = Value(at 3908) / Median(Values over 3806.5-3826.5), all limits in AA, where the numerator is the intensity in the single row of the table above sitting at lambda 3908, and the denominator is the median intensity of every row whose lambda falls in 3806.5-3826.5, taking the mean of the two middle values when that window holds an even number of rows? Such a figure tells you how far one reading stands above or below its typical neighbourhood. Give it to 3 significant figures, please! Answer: 1.03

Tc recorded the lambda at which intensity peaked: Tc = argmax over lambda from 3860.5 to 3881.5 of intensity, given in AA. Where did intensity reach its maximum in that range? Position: 3863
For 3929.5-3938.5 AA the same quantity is 3938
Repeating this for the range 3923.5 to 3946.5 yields 3941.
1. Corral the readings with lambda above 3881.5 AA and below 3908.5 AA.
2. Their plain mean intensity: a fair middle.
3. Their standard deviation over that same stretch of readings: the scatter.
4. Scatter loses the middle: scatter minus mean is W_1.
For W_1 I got -14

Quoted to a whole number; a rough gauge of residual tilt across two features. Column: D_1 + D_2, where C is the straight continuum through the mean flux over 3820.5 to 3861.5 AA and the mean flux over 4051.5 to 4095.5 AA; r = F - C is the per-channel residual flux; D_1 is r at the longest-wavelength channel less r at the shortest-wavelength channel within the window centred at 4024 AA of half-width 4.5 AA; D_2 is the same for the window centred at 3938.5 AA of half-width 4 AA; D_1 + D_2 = 10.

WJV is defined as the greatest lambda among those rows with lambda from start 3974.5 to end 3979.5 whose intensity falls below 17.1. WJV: 3978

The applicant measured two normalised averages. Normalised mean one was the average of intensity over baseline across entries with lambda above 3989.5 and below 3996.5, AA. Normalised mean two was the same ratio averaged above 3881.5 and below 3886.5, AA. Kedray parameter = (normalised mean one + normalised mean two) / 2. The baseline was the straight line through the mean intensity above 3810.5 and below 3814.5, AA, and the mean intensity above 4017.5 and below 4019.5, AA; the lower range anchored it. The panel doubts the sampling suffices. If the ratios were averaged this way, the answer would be 0.86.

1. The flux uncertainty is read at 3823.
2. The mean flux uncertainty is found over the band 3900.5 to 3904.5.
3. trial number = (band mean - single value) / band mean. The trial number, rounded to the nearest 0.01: -0.25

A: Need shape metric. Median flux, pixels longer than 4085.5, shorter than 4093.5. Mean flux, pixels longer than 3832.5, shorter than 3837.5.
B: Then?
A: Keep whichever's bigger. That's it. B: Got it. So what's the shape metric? 18.2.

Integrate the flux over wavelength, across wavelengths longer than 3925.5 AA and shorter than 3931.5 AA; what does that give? 108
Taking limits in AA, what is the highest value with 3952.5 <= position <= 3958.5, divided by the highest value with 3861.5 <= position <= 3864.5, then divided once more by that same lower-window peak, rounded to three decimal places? 0.035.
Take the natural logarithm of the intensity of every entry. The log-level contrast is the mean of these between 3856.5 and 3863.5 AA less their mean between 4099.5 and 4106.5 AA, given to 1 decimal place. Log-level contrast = 0.4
